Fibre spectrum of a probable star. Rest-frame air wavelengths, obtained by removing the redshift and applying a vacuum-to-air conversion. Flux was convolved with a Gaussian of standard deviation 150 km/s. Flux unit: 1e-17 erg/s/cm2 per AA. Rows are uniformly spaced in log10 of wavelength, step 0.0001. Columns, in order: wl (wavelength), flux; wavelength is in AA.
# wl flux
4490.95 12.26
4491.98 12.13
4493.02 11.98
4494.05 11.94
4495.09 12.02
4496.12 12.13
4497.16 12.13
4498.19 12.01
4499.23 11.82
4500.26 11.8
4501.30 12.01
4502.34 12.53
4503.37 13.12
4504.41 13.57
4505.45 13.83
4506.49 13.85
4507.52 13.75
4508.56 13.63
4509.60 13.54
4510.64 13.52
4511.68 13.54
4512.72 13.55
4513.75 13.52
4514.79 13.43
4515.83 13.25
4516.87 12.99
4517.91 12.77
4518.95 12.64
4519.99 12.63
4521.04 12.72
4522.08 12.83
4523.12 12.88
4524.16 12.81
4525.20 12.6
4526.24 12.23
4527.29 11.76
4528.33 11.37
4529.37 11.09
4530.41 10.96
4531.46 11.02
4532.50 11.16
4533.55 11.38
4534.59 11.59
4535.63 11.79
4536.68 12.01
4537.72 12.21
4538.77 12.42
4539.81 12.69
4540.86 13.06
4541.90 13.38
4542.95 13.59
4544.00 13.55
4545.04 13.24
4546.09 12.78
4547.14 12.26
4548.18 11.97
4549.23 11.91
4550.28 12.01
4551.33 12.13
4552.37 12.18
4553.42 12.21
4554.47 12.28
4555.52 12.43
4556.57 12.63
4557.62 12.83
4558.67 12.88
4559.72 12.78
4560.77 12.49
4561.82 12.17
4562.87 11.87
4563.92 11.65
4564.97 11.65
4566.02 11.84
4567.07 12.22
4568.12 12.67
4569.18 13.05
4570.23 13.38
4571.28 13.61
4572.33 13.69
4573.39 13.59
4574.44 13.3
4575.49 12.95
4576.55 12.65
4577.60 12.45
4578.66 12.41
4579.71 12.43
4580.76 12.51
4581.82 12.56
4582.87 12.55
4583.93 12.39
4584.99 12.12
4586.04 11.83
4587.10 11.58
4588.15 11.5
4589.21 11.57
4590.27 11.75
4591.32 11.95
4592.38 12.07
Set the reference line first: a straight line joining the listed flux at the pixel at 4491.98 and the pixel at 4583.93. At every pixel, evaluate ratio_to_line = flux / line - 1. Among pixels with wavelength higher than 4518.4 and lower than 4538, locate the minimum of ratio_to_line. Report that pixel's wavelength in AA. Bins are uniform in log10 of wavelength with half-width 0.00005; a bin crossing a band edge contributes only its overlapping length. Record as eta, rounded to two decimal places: 4530.41 AA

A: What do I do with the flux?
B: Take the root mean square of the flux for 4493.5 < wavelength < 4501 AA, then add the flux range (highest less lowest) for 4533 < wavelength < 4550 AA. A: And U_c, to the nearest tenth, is 14.2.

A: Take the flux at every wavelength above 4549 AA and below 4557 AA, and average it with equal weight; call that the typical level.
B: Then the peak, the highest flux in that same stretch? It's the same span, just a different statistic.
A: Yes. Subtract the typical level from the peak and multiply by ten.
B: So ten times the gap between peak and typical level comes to 4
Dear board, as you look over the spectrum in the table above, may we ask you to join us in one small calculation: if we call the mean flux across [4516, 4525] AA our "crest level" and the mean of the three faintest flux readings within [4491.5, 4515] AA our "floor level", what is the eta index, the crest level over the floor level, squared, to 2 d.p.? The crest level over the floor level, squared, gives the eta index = 1.16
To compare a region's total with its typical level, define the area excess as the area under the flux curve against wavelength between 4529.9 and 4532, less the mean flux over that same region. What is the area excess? 12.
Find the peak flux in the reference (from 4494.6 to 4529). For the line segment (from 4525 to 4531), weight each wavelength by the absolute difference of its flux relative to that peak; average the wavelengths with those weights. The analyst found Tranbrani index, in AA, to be 4528.3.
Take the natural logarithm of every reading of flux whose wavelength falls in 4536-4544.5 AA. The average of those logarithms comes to 2.55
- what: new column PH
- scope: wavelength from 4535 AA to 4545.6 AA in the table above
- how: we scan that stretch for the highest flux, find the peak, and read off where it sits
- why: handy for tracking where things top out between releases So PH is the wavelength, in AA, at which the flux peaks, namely 4542.95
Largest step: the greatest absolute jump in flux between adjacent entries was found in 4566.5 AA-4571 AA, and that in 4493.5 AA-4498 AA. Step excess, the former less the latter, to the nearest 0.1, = 0.3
